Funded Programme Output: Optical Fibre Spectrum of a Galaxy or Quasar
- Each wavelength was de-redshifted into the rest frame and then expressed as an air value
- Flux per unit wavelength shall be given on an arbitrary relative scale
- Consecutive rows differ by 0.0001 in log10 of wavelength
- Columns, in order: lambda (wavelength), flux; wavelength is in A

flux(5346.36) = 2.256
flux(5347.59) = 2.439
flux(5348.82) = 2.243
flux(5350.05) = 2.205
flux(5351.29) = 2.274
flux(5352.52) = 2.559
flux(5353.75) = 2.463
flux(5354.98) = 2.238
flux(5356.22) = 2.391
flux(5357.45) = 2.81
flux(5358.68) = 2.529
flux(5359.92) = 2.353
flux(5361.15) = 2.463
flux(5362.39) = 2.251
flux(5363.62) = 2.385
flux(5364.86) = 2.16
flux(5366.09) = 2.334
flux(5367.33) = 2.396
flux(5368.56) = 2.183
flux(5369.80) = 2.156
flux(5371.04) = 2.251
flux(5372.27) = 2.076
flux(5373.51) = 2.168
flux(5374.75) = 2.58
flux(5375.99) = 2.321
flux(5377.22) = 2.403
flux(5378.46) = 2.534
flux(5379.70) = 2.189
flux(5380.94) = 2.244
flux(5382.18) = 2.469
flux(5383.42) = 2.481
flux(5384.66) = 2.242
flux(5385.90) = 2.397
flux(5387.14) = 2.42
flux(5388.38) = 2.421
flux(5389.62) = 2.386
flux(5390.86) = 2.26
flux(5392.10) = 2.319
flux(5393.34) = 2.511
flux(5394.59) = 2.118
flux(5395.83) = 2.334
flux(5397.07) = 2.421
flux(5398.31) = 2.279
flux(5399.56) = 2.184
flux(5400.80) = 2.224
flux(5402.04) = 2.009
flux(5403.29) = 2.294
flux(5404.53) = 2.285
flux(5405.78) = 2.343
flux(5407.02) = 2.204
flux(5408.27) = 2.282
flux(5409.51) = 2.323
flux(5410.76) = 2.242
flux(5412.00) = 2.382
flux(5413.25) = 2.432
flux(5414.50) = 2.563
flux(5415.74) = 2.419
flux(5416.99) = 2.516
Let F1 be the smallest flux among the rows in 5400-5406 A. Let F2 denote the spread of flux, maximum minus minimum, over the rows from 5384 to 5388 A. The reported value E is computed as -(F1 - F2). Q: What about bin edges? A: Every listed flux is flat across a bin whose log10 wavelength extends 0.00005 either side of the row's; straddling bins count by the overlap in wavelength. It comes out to -1.83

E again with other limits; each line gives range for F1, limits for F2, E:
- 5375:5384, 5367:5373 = -1.87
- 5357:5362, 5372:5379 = -1.85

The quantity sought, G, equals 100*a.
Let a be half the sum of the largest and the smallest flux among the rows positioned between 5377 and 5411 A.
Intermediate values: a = 2.27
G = 227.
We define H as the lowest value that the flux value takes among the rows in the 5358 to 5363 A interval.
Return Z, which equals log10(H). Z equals 0.352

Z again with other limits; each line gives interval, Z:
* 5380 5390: 0.351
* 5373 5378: 0.336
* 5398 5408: 0.303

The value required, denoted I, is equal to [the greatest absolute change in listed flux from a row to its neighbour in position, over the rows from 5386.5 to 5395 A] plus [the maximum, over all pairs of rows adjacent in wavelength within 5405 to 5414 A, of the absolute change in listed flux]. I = 0.53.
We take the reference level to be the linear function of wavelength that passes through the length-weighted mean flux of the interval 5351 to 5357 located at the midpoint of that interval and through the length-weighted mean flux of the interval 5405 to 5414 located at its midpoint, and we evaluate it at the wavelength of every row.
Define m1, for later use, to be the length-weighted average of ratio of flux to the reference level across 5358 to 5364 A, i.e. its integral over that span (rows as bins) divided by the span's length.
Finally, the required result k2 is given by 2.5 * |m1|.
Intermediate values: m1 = 1.00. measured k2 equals 2.51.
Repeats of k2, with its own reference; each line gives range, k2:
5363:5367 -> 2.41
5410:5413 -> 2.51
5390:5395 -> 2.47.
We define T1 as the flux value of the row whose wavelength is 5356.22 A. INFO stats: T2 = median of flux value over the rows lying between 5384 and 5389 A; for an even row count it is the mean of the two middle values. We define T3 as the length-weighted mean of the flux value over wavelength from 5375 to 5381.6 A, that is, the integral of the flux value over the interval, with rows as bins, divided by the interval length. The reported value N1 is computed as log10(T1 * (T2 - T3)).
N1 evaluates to -0.9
